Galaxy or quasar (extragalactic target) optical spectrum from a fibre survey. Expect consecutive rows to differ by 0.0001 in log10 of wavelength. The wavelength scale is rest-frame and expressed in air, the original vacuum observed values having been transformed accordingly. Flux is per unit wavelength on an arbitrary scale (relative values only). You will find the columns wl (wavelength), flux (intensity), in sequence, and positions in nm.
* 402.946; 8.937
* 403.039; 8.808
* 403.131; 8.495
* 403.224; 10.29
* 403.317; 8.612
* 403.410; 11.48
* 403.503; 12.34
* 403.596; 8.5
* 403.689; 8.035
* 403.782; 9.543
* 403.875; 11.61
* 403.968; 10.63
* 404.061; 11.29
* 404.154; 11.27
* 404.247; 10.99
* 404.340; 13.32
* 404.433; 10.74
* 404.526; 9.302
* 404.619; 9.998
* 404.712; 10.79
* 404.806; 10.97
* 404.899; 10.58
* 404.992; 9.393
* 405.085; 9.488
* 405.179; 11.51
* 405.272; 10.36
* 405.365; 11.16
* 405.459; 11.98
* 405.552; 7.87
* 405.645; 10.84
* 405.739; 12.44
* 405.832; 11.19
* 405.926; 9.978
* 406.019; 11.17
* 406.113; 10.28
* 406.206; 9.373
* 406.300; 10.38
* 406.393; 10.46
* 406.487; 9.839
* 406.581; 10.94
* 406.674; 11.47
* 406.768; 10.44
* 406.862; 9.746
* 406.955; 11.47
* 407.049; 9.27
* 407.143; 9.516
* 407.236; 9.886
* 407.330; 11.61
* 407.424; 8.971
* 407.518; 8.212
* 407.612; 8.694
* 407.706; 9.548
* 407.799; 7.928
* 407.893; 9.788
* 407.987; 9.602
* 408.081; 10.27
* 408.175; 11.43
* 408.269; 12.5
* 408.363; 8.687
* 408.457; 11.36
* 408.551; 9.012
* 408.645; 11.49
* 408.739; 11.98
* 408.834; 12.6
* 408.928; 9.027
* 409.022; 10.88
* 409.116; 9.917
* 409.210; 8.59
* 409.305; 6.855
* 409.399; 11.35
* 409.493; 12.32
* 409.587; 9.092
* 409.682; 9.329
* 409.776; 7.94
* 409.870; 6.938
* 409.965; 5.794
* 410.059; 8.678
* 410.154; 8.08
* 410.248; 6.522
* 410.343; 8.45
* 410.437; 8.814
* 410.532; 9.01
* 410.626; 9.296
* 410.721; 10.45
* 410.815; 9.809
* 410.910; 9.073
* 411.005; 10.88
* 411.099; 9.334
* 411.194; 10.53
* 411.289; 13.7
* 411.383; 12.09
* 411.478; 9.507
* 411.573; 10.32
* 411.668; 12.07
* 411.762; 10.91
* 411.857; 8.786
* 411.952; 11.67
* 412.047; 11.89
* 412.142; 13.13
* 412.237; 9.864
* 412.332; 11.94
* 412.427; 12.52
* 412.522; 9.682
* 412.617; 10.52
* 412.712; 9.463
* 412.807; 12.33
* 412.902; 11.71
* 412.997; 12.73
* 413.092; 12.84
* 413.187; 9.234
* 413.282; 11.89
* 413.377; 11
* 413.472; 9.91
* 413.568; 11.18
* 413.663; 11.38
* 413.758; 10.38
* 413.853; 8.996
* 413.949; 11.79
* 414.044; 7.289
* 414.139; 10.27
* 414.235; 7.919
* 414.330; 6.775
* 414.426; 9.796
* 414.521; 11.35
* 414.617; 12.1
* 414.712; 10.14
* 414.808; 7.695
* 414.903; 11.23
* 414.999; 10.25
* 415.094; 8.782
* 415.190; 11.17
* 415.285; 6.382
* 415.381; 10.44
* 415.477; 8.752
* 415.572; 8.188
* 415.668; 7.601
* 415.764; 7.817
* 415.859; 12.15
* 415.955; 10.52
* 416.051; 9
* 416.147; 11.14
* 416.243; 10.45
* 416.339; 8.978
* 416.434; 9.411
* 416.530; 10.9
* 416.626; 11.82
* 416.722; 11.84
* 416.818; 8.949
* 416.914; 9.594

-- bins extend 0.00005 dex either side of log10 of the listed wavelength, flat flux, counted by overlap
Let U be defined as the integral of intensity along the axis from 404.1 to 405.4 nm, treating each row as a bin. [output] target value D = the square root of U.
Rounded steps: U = 13.9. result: 3.73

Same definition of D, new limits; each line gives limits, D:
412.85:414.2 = 3.81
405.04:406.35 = 3.72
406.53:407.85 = 3.60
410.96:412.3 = 3.85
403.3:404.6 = 3.71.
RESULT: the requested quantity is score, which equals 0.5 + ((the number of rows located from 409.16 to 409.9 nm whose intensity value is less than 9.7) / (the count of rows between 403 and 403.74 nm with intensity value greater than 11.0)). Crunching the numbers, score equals 3.5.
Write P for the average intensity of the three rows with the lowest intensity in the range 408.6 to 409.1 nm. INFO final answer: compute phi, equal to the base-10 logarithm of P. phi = 1.02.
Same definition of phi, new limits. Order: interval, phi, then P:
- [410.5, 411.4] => 0.96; 9.1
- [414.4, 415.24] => 0.94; 8.8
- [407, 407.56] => 0.95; 8.8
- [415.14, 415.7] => 0.87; 7.4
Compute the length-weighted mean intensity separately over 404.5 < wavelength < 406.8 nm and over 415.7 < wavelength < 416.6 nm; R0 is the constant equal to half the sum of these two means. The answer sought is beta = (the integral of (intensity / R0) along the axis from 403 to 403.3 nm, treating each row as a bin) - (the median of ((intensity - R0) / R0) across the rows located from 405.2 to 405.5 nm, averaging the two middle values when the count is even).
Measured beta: 0.18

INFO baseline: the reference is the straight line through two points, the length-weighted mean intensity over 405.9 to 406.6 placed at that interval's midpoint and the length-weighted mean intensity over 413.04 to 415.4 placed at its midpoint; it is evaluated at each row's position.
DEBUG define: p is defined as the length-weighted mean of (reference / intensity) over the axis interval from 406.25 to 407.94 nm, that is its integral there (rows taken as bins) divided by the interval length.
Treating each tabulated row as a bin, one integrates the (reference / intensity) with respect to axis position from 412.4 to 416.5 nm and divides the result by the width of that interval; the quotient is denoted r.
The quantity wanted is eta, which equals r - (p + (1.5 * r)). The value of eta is -1.560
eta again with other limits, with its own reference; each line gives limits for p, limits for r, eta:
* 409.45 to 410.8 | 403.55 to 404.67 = -1.720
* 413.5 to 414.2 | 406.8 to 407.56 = -1.538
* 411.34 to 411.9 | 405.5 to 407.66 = -1.475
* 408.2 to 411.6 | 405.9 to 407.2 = -1.584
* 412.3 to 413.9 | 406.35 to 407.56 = -1.433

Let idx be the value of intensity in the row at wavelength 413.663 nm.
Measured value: 11.38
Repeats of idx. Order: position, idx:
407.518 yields 8.212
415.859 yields 12.15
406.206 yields 9.373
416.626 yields 11.82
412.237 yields 9.864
